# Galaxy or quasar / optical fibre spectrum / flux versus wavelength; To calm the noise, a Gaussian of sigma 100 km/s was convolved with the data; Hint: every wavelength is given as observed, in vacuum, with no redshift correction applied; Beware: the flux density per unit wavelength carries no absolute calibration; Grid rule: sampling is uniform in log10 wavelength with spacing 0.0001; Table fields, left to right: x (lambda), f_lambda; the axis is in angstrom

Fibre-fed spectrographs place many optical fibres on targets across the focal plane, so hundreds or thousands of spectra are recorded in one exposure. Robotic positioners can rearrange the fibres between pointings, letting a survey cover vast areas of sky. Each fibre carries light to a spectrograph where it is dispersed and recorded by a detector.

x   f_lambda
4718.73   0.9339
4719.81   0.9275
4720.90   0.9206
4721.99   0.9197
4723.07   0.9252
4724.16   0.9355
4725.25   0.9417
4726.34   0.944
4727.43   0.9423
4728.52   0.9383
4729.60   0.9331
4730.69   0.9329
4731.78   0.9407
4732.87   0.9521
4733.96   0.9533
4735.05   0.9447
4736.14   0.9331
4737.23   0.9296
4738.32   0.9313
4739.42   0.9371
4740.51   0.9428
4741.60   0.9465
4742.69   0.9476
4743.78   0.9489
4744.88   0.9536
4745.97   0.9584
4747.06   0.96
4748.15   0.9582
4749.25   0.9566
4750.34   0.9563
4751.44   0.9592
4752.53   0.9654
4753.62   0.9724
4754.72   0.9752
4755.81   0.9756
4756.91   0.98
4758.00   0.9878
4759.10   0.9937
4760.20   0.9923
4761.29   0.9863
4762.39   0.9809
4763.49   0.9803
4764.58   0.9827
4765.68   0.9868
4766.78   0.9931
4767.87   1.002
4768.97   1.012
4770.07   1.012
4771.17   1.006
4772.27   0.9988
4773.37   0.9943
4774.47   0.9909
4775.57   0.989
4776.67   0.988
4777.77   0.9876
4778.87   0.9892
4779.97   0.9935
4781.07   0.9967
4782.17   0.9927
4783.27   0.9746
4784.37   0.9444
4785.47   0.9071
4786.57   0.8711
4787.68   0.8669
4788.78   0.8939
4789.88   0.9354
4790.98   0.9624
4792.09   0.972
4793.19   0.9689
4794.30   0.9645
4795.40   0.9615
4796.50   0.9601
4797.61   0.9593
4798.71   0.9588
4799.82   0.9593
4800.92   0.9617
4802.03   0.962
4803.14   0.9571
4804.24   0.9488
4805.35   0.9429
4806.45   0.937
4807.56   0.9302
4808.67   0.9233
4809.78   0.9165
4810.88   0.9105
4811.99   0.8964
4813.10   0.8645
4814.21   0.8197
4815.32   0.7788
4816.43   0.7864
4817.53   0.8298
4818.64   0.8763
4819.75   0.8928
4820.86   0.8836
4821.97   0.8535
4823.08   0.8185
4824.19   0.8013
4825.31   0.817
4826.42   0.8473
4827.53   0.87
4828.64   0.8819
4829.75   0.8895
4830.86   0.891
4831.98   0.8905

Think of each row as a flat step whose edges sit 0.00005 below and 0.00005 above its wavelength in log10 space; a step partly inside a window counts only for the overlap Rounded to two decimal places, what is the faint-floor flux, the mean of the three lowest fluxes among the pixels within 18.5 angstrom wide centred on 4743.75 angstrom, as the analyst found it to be 0.93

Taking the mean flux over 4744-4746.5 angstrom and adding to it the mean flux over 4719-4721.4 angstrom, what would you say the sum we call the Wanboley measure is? 1.88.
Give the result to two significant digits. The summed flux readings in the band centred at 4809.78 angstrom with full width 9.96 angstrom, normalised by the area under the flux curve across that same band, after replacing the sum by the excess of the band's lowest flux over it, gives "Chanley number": -0.81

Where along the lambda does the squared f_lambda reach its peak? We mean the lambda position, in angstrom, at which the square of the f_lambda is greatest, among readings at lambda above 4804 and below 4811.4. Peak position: 4804.24 angstrom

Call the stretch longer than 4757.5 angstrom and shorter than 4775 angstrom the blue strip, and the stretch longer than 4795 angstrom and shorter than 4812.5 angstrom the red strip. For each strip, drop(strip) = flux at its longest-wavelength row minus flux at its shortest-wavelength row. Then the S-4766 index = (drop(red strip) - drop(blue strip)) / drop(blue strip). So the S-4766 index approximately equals -22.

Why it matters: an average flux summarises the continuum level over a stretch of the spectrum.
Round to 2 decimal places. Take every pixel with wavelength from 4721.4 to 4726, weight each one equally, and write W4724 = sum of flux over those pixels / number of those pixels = 0.93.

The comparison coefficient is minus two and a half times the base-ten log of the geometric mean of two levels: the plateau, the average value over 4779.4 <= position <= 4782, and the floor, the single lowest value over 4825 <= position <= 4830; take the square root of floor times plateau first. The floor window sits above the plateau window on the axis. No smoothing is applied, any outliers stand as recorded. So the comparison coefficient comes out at 0.11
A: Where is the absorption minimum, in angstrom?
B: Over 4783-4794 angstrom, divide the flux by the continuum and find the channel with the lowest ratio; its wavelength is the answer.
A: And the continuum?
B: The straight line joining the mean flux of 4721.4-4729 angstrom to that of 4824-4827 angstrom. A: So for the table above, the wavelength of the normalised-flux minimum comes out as 4787.68 angstrom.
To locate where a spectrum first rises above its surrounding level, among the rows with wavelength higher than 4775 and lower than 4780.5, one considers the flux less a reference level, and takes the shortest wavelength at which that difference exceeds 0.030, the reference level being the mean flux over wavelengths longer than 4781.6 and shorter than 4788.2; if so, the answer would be 4775.57 angstrom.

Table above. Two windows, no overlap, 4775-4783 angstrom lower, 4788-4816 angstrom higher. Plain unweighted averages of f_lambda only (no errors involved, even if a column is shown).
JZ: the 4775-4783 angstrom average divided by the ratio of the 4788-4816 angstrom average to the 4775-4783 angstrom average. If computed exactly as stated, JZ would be 1.06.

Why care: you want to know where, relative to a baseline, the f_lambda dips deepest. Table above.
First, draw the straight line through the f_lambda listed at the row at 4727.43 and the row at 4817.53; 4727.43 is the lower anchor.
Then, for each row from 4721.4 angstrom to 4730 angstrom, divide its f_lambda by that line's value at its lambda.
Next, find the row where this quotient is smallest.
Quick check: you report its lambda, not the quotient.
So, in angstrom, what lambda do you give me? 4721.99 angstrom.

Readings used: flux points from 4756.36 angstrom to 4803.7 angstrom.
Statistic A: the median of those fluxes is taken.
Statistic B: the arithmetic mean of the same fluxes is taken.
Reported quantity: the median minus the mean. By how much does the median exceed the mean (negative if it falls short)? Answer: 0.010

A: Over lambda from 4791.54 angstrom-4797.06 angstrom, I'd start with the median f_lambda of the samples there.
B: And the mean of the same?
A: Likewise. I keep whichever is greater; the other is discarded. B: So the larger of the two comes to 0.965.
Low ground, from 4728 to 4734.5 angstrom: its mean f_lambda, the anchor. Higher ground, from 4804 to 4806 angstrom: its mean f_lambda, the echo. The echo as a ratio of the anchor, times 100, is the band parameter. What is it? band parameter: 100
